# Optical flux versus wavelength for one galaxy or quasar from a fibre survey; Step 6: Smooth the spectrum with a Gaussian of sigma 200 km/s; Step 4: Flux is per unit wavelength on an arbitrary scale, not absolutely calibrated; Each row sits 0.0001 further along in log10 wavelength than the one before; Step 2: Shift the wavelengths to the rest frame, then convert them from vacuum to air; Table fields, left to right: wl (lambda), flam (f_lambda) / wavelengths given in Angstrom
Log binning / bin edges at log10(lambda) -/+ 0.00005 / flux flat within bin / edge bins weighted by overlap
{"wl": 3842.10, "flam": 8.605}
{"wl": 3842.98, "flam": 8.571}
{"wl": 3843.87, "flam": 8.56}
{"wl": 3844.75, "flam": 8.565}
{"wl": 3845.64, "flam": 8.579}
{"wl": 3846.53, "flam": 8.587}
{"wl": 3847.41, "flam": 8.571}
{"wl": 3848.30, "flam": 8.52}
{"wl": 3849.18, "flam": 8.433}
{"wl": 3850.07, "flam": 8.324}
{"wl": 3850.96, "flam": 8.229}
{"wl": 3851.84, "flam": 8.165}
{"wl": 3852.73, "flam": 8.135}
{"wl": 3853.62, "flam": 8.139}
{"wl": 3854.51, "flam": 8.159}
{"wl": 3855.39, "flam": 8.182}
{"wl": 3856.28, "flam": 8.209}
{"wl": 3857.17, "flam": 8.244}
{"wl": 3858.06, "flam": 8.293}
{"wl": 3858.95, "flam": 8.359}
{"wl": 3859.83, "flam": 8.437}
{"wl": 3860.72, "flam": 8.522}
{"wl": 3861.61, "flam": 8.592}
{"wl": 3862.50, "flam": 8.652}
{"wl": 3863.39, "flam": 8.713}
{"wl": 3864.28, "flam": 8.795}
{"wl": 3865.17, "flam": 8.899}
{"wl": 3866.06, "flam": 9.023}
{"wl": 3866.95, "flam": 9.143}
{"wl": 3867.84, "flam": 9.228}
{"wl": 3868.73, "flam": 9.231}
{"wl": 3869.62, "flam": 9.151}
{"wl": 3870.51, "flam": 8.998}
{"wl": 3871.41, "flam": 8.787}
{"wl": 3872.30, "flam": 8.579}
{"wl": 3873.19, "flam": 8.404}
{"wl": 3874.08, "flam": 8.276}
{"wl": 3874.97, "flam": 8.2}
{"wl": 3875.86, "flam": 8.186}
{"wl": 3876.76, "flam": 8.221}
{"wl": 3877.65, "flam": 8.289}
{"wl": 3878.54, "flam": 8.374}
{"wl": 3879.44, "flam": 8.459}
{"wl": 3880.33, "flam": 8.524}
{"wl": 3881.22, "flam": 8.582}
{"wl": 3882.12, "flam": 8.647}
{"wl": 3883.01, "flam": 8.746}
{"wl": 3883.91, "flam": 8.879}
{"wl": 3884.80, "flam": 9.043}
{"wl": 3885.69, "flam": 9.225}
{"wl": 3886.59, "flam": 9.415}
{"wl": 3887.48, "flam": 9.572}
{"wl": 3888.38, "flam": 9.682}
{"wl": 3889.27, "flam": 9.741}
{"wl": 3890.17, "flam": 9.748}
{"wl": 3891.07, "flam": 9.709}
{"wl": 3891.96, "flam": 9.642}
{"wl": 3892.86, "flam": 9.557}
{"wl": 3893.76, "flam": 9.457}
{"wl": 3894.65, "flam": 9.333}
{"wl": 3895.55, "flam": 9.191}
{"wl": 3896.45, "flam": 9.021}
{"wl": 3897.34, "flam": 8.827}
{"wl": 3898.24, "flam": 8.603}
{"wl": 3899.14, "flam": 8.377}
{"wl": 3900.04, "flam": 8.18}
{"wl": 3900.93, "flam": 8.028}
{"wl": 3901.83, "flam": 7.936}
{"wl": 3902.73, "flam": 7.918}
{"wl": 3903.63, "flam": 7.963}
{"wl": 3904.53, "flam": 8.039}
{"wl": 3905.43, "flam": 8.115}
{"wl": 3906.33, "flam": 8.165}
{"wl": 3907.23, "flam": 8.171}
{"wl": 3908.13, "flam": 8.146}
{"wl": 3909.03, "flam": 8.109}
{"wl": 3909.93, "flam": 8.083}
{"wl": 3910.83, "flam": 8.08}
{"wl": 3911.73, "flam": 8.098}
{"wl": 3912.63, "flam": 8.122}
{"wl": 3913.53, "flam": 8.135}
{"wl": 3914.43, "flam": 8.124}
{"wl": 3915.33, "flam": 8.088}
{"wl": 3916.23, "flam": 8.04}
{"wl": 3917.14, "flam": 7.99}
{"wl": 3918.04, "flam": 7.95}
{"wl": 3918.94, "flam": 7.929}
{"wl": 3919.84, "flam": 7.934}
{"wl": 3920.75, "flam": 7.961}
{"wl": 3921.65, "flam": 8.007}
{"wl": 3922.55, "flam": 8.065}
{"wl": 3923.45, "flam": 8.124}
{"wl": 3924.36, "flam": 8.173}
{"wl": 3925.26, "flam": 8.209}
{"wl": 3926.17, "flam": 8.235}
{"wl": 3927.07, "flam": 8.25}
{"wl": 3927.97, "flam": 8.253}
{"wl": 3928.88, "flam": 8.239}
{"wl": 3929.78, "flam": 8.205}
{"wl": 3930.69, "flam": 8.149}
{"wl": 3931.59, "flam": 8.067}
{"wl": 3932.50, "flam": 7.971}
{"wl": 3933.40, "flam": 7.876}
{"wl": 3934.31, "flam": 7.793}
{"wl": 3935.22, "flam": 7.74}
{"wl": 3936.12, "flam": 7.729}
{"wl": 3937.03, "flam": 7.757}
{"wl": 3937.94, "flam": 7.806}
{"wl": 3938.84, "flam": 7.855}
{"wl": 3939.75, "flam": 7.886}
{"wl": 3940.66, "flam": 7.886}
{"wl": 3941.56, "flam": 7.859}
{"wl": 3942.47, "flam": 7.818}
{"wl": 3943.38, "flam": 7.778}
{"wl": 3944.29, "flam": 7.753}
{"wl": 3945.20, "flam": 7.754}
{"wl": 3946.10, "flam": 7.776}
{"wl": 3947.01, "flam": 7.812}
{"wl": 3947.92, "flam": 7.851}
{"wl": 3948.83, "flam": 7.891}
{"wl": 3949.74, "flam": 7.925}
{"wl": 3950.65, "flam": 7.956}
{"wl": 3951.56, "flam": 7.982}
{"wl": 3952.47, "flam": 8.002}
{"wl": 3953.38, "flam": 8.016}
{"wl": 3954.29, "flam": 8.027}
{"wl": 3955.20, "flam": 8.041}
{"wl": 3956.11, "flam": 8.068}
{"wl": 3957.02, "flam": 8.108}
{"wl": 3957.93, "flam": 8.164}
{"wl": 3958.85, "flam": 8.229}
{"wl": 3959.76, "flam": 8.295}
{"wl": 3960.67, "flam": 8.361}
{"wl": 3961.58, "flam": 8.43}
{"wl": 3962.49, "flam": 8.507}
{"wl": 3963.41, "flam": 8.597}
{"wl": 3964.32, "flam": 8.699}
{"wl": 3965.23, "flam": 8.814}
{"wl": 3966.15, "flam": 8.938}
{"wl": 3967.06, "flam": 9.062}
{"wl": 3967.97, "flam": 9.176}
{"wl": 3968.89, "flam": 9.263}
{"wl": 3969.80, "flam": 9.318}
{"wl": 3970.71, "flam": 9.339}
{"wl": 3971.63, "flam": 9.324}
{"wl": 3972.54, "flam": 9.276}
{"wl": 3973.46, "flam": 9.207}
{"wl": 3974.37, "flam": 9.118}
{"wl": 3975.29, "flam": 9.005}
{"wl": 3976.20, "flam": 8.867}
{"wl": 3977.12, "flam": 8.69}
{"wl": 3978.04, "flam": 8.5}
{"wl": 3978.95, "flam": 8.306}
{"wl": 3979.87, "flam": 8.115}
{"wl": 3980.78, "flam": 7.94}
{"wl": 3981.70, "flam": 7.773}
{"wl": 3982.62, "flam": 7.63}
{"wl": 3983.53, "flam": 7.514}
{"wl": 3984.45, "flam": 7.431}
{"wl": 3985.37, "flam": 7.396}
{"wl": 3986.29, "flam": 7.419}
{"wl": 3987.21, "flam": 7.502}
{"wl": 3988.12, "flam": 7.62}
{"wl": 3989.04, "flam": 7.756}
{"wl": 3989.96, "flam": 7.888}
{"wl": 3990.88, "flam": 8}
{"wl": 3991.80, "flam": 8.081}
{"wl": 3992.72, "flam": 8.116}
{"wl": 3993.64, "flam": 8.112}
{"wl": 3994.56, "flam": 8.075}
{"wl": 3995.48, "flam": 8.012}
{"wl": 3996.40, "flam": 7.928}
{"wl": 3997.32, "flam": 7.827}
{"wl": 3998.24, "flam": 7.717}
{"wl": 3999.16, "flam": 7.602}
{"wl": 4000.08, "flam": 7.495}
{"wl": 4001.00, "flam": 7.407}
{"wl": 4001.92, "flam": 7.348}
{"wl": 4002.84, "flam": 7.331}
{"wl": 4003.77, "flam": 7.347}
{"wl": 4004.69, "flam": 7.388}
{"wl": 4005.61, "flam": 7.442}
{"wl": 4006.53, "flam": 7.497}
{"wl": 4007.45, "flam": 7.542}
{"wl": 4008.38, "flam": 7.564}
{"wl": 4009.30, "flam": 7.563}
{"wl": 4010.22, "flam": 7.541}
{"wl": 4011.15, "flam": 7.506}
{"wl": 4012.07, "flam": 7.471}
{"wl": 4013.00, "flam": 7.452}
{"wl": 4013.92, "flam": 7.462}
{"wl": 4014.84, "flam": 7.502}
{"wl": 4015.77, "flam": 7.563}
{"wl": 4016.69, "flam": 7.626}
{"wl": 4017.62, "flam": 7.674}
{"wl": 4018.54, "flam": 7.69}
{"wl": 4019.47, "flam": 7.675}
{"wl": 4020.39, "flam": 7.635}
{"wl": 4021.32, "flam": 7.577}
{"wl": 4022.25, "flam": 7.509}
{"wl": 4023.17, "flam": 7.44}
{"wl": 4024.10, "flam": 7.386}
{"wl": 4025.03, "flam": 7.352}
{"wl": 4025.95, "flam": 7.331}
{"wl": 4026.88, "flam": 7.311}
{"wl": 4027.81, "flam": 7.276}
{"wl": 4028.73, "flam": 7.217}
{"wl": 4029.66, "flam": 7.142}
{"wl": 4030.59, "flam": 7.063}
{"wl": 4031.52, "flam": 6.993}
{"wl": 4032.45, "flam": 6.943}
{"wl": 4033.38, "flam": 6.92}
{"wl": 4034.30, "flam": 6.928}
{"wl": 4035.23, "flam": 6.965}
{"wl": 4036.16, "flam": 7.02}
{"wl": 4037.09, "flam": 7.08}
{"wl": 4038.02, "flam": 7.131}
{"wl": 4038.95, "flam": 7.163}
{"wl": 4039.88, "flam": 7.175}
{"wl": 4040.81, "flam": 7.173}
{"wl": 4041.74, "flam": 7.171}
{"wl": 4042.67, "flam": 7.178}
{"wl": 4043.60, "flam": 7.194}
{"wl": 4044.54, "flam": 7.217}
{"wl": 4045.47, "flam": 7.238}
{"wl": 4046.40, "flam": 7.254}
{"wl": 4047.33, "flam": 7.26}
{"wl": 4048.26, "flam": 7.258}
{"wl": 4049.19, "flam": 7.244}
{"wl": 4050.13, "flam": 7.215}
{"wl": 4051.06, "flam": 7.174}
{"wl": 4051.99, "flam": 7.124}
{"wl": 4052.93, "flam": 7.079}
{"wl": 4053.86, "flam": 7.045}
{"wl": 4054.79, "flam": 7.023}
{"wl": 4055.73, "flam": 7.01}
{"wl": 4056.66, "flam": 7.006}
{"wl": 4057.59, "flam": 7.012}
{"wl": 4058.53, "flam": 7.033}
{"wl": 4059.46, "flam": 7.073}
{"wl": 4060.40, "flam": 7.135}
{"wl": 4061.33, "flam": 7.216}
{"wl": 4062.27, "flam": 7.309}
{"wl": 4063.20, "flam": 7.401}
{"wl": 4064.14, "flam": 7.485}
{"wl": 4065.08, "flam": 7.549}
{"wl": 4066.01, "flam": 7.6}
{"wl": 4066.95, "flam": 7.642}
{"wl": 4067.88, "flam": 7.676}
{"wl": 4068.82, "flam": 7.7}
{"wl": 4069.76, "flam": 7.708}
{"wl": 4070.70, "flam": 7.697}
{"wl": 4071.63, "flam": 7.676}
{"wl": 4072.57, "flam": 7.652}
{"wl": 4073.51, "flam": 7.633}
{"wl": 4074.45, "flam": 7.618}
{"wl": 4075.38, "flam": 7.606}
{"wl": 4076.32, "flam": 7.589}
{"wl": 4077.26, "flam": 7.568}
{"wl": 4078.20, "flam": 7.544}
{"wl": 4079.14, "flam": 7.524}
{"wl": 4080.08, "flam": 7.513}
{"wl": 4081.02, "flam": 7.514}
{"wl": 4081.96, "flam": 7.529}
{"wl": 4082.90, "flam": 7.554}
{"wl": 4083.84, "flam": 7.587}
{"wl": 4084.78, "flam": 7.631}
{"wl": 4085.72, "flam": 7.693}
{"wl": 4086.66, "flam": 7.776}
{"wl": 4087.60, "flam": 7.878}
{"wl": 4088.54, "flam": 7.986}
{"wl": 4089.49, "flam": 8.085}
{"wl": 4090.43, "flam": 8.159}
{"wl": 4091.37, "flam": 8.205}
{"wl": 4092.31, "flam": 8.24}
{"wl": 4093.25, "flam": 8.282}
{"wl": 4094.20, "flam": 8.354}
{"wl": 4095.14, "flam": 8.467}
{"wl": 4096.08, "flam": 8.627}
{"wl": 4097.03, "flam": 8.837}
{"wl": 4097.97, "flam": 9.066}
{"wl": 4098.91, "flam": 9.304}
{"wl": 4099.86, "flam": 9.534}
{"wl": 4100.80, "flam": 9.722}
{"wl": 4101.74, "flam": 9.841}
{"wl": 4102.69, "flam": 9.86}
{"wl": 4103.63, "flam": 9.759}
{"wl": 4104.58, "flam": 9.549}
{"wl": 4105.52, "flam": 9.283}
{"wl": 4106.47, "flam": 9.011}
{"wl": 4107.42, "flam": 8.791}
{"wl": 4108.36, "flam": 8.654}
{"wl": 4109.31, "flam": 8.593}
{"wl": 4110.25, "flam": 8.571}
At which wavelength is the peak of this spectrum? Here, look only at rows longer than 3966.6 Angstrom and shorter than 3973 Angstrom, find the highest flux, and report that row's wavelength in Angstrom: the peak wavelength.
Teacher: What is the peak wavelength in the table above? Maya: 3970.71 Angstrom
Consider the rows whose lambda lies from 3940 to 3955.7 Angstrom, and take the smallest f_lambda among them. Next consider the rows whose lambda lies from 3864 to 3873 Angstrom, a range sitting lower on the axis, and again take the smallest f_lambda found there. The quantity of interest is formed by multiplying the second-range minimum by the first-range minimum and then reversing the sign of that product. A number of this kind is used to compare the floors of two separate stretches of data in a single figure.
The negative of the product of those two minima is -67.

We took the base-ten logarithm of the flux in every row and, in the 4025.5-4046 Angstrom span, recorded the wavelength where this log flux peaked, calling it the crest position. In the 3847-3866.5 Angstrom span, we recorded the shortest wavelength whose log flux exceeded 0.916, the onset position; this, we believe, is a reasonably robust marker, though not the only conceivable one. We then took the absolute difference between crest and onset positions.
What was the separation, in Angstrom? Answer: 178.5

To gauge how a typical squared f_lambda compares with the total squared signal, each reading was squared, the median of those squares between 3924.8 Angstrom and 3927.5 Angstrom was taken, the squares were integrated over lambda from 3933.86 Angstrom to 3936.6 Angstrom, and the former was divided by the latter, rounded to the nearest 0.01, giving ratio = 0.41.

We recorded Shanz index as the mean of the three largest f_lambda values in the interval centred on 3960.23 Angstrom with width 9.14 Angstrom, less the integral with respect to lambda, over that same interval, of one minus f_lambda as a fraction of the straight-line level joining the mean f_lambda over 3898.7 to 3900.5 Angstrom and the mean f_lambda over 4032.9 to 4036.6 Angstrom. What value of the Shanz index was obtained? 9.4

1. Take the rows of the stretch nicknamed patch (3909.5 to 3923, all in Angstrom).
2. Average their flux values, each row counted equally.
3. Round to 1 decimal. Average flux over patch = 8.0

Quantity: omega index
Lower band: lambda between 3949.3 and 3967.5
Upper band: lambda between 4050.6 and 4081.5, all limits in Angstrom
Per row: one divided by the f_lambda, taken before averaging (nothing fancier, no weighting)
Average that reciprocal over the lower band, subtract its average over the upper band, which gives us -0.0148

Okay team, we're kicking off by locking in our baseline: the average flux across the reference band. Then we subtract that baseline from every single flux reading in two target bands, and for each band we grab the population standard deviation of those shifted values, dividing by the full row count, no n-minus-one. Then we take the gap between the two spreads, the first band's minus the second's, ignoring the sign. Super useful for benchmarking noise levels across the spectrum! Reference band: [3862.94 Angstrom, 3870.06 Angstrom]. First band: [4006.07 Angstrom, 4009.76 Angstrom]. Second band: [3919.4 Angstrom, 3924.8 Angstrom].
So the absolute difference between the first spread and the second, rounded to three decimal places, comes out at 0.058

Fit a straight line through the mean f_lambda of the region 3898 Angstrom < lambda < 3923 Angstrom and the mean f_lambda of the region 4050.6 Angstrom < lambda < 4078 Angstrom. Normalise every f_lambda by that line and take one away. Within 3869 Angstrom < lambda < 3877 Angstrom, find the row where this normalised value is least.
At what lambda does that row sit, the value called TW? 3875.86 Angstrom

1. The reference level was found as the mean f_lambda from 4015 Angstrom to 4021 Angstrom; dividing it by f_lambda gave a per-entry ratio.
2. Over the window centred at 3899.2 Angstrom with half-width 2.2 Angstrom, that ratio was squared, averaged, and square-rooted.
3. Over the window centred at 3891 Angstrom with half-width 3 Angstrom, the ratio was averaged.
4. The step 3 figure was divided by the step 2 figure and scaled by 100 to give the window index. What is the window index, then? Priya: 87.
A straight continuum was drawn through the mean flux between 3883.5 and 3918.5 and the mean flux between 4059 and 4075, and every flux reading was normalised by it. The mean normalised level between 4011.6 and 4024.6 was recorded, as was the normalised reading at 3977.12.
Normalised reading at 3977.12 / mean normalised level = 1.11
